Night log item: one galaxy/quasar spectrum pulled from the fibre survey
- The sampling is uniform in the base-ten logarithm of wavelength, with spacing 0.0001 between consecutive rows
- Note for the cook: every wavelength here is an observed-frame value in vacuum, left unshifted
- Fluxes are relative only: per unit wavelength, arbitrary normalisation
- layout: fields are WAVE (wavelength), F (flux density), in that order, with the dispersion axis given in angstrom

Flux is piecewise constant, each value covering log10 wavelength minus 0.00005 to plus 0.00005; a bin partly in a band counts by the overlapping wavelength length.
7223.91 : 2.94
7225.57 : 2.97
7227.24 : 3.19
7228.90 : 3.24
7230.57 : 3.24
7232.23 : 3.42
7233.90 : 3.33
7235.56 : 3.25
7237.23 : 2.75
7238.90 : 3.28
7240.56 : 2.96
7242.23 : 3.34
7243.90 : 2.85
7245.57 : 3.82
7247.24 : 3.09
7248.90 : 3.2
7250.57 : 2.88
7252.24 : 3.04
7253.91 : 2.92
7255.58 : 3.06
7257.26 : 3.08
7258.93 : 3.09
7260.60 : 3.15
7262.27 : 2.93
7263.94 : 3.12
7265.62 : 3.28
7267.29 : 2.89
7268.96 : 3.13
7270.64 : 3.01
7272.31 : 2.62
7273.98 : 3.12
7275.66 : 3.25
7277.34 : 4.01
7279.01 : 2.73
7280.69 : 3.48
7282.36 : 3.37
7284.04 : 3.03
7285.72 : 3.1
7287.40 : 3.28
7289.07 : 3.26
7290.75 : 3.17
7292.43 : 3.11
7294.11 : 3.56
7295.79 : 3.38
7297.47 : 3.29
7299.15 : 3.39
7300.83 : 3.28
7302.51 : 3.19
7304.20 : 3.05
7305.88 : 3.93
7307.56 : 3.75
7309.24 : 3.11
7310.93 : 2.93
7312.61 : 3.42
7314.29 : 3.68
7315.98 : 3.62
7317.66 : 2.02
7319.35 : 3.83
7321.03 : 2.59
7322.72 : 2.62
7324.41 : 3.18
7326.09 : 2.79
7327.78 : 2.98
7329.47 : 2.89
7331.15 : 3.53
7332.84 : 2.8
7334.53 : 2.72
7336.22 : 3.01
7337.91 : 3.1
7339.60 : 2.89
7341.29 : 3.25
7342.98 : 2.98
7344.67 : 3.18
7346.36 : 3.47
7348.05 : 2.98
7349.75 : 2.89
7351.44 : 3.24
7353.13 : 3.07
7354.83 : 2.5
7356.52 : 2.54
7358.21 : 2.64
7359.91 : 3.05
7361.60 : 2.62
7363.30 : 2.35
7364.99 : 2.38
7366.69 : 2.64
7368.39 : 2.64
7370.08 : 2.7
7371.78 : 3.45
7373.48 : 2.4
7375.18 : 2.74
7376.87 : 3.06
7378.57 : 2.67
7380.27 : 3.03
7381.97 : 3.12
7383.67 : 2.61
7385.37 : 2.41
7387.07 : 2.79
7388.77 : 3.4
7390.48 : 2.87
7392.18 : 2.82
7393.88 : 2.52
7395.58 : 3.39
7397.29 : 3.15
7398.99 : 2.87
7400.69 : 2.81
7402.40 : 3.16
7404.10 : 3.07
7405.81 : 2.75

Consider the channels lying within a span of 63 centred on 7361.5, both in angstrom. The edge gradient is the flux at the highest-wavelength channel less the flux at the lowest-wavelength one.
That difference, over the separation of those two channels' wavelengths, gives -0.012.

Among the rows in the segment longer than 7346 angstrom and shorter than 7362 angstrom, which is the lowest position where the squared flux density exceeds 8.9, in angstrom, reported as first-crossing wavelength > 7346.36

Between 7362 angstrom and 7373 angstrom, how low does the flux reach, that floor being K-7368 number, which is 2.35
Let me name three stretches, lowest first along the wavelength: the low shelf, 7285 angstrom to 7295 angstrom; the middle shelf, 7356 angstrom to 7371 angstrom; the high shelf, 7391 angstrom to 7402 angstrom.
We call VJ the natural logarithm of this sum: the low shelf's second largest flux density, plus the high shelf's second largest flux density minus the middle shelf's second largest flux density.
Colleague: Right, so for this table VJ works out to 1.32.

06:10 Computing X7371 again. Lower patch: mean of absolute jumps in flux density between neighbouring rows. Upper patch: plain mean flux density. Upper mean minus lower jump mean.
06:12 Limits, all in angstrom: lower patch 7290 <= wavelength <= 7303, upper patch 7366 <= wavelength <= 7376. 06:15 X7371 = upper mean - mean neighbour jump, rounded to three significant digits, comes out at 2.61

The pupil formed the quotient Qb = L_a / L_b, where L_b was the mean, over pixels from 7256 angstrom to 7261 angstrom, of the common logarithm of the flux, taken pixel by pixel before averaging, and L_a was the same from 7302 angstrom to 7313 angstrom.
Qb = 1.06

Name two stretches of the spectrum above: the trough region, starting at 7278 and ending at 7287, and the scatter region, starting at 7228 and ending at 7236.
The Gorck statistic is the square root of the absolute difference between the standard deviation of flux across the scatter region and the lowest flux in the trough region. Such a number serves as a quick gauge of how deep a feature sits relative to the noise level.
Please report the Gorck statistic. 1.63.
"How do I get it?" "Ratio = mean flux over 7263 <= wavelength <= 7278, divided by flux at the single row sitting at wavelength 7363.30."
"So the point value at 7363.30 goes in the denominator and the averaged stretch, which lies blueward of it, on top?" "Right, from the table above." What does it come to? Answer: 1.34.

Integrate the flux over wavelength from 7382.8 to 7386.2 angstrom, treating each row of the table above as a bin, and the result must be 8.5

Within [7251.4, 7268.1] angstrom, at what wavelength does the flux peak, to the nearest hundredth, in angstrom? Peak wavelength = 7265.62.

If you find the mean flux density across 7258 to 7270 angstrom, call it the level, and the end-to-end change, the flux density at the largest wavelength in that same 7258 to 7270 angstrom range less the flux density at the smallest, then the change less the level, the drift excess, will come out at -3.0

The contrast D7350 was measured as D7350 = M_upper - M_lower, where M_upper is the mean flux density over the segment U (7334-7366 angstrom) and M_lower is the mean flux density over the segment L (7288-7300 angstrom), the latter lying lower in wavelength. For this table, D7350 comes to -0.4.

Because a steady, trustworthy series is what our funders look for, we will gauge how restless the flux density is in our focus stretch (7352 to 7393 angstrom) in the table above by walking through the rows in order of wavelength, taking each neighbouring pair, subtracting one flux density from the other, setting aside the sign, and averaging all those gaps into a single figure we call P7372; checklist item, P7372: 0.34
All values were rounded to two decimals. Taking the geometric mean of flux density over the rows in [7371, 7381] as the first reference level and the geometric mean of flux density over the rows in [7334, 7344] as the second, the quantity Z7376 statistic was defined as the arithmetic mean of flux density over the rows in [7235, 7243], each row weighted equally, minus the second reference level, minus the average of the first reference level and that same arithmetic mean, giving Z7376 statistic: -2.87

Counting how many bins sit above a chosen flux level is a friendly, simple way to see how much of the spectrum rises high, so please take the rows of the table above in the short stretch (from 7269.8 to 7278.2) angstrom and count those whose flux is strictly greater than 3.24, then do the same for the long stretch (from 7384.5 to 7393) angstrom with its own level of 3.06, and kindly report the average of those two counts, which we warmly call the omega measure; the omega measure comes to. 1.5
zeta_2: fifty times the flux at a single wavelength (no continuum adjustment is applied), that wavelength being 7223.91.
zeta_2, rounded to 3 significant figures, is 147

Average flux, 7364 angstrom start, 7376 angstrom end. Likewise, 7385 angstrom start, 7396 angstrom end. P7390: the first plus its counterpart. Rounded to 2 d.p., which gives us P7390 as 5.59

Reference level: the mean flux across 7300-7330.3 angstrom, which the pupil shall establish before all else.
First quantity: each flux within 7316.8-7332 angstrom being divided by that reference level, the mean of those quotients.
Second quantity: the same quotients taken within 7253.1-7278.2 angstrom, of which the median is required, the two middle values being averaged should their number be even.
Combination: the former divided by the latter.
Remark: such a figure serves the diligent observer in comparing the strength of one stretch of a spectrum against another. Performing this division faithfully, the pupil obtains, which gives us 0.95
